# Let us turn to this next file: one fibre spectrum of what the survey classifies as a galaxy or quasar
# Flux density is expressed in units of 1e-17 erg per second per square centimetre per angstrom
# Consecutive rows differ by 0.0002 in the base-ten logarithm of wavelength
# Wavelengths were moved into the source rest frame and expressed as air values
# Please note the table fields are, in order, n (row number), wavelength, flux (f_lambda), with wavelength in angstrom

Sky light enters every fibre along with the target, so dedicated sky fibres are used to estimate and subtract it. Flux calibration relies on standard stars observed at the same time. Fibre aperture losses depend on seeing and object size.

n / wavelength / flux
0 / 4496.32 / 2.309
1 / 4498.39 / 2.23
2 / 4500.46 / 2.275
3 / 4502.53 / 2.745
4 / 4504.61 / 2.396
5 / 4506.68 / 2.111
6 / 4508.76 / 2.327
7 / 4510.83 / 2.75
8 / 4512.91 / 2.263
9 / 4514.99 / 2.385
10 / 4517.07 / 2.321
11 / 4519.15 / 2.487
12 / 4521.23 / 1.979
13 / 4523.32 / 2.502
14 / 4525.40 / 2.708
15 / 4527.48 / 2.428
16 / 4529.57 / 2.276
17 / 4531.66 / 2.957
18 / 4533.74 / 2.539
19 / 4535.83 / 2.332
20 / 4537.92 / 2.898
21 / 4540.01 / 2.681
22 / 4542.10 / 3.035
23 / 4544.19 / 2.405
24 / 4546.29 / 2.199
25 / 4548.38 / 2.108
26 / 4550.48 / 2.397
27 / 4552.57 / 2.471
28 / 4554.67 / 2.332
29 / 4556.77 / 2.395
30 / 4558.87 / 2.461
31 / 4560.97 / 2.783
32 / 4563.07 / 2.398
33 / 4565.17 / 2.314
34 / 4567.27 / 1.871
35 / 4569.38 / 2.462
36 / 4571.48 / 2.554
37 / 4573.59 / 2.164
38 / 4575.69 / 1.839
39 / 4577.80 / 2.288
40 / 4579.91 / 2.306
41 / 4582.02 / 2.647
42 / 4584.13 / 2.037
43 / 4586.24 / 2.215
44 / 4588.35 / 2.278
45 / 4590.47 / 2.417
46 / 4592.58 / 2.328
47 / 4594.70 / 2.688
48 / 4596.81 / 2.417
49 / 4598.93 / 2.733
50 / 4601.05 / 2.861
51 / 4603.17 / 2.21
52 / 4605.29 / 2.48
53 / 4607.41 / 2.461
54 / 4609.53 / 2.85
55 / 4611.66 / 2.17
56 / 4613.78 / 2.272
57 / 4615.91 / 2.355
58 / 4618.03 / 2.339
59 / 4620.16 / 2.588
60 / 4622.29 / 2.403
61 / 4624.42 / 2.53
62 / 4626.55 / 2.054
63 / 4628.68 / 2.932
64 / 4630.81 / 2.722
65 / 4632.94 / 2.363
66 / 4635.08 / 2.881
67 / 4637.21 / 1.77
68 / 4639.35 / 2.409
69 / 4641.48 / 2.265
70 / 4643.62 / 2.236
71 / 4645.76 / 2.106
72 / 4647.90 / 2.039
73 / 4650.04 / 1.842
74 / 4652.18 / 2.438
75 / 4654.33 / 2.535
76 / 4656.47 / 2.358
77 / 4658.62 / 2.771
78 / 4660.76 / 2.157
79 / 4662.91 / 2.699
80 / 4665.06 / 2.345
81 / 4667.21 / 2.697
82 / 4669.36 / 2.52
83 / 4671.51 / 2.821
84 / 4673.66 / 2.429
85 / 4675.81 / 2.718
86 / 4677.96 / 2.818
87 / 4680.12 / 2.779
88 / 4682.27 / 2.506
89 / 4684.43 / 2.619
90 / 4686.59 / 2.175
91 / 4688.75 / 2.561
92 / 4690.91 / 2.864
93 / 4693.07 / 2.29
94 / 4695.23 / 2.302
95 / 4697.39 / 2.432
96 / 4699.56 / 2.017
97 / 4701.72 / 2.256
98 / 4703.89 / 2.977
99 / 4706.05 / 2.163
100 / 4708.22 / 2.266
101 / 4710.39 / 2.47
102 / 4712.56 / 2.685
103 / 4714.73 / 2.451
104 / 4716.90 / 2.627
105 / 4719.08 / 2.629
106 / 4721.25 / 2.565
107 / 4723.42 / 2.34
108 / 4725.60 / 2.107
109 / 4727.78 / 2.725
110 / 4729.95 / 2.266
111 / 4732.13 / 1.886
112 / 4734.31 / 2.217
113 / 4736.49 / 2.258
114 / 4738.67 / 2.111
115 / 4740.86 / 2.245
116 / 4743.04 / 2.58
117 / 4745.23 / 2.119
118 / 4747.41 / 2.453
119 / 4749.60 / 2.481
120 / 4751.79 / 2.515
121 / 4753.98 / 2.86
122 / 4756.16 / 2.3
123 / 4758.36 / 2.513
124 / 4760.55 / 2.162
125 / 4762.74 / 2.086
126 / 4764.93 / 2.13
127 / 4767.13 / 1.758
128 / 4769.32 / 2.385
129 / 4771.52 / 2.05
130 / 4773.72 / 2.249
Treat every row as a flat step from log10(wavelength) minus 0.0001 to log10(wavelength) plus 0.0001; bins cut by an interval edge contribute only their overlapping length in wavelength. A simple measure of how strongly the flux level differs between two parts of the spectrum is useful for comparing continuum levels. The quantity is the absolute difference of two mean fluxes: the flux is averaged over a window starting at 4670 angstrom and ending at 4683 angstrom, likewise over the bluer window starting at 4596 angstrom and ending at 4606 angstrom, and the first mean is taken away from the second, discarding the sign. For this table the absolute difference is 0.14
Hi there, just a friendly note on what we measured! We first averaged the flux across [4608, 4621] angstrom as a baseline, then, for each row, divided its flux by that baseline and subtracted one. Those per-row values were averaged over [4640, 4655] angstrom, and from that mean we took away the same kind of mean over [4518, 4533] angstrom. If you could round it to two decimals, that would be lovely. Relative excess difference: -0.11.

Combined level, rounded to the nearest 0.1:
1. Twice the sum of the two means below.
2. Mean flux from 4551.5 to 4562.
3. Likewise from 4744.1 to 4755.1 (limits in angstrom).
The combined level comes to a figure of 9.9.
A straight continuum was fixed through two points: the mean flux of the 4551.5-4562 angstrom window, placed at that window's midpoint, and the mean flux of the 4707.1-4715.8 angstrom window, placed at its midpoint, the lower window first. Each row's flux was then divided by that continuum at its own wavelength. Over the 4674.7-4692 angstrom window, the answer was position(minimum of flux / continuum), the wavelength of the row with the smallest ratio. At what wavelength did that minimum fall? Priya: 4686.59 angstrom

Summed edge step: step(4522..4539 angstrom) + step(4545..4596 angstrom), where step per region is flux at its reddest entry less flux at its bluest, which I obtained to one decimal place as 0.9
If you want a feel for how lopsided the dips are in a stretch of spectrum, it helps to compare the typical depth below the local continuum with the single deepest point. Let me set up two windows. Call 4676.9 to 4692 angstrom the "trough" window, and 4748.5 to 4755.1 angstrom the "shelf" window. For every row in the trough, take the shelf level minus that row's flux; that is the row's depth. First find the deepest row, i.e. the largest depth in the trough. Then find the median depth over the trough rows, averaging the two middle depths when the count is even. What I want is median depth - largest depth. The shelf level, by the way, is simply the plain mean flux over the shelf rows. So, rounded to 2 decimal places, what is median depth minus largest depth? -0.44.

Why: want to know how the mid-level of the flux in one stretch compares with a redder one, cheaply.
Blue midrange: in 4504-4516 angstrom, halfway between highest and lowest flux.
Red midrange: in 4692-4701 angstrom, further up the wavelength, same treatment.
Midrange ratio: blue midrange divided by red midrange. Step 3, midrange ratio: 1.09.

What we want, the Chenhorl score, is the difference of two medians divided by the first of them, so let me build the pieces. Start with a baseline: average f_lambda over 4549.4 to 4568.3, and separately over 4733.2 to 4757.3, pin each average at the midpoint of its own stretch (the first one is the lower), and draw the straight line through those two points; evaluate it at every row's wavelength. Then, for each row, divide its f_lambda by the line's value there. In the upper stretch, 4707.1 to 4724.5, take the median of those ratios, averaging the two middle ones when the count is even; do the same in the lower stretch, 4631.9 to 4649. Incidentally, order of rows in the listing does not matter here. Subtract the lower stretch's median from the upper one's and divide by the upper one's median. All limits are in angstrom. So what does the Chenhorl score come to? 0.11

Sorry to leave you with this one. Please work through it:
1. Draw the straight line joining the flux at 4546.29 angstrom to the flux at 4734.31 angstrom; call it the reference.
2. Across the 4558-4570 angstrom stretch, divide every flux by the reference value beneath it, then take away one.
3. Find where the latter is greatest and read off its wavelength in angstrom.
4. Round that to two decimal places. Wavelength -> 4560.97 angstrom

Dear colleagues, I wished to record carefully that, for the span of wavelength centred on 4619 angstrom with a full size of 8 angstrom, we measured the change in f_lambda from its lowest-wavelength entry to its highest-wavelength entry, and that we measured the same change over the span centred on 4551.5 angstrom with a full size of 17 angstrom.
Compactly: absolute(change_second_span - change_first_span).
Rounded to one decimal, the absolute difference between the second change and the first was 0.0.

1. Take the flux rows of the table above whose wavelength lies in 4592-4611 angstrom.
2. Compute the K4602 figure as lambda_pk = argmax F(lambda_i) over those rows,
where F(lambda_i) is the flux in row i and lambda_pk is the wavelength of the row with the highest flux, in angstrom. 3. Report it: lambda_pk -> 4601.05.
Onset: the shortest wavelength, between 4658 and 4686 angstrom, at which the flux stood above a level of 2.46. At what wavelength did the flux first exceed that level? 4658.62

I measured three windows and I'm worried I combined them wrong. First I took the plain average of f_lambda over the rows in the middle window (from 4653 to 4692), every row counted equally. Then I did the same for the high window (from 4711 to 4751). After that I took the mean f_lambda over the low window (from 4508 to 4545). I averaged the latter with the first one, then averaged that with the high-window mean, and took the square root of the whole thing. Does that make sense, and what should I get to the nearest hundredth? 1.57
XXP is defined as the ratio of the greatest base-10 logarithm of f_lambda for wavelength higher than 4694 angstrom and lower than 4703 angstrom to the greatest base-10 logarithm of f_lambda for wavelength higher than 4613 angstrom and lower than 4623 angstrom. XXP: 0.93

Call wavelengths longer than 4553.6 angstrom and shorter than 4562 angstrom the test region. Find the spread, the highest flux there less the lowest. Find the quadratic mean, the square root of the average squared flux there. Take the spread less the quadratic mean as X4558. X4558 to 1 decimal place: -2.0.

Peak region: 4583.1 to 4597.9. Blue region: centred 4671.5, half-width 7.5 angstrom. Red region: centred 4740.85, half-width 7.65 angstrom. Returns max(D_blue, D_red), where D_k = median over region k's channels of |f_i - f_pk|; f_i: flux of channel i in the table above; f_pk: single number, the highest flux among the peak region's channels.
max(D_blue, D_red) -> 0.44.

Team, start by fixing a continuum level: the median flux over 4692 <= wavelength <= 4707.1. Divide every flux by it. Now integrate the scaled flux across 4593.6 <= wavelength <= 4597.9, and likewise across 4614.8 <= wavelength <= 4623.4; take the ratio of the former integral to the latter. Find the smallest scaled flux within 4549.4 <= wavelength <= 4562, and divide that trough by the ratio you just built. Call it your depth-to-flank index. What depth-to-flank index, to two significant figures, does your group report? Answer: 1.9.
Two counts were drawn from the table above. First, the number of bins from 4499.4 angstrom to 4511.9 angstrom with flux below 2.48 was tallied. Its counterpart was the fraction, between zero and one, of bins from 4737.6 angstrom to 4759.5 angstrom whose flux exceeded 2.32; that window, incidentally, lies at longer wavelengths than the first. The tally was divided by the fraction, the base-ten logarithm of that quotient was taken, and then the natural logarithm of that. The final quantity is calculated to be -0.19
